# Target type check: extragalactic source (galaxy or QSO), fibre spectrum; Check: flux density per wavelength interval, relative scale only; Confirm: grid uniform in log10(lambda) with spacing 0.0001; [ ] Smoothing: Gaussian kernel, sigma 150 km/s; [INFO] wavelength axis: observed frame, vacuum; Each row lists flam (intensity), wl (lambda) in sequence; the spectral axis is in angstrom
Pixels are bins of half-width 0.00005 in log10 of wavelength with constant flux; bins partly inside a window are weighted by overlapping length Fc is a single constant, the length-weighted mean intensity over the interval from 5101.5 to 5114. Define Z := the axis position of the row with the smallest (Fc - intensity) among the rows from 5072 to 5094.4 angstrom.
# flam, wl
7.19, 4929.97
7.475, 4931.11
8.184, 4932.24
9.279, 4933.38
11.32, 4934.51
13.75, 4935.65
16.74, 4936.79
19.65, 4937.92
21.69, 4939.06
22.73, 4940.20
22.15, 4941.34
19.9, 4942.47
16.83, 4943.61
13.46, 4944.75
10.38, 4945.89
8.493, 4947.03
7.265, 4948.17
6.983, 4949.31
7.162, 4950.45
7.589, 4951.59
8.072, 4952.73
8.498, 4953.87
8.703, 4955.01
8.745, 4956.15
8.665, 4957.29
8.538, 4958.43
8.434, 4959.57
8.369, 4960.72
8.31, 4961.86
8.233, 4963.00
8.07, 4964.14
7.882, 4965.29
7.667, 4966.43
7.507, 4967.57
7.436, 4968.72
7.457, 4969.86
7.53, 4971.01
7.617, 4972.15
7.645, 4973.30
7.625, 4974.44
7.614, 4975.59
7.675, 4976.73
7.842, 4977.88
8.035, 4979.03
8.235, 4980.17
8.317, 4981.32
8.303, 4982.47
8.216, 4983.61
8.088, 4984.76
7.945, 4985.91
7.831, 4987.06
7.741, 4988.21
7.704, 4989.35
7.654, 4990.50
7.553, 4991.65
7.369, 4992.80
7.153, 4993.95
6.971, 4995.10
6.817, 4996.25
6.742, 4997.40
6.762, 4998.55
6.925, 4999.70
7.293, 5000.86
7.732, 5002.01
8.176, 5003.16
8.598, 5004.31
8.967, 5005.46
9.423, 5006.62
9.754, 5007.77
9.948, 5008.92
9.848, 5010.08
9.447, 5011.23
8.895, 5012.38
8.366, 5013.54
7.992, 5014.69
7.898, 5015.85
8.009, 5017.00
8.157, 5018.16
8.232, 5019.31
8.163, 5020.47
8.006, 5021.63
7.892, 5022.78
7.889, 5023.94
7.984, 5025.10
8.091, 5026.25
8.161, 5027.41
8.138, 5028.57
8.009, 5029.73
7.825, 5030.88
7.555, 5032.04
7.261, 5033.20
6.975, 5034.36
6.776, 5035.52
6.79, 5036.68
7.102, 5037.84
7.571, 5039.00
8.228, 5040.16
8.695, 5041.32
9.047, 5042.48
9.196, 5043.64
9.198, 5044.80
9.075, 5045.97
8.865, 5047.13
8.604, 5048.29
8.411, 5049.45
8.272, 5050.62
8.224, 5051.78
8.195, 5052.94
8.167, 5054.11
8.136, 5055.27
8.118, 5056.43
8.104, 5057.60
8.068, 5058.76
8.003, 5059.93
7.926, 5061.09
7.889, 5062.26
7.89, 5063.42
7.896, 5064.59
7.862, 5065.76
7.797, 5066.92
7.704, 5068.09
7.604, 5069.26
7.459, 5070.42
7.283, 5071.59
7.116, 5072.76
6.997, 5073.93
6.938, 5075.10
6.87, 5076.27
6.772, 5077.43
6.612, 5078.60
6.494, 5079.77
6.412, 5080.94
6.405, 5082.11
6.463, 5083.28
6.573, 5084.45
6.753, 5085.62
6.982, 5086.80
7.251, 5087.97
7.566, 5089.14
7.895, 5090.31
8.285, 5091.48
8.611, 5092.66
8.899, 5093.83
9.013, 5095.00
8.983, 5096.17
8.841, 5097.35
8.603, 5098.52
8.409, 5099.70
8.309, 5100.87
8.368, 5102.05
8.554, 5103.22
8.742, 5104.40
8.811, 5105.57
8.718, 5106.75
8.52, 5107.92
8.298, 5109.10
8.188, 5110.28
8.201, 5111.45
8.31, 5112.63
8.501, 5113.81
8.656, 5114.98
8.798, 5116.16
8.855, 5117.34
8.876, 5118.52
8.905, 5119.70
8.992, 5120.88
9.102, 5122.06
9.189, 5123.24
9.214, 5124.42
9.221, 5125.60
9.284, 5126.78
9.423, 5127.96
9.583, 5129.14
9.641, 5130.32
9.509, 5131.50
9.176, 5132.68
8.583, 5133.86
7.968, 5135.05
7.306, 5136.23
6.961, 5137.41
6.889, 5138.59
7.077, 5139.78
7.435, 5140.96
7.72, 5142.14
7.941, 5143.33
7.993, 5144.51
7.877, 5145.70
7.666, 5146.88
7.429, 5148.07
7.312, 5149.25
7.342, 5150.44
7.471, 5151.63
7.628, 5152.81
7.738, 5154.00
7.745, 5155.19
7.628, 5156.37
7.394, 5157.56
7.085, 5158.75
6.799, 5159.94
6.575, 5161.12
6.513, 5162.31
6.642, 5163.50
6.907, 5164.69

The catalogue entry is 5093.83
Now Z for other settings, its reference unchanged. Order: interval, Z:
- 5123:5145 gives 5130.32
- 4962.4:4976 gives 4963.00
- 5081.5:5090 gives 5089.14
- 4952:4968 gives 4956.15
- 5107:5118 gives 5117.34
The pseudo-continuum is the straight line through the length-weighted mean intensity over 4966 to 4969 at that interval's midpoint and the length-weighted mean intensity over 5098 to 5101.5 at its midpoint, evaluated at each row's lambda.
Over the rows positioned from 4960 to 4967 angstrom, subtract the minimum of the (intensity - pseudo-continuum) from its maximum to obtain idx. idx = 0.7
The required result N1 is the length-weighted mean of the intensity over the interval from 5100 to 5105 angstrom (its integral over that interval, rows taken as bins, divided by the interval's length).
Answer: 8.50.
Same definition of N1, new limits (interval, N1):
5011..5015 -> 8.66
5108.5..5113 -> 8.24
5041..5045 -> 9.05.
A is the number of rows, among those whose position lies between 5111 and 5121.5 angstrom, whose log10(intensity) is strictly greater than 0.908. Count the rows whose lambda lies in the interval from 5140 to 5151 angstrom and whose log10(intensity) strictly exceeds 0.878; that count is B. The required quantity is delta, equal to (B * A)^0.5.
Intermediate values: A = 9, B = 5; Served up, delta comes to 6.7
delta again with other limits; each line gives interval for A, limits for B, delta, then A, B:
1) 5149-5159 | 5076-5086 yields 0.0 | 0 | 0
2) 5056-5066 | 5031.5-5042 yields 2.8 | 2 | 4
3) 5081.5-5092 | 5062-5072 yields 2.6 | 1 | 7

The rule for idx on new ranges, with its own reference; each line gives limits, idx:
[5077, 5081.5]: 0.4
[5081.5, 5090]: 1.1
